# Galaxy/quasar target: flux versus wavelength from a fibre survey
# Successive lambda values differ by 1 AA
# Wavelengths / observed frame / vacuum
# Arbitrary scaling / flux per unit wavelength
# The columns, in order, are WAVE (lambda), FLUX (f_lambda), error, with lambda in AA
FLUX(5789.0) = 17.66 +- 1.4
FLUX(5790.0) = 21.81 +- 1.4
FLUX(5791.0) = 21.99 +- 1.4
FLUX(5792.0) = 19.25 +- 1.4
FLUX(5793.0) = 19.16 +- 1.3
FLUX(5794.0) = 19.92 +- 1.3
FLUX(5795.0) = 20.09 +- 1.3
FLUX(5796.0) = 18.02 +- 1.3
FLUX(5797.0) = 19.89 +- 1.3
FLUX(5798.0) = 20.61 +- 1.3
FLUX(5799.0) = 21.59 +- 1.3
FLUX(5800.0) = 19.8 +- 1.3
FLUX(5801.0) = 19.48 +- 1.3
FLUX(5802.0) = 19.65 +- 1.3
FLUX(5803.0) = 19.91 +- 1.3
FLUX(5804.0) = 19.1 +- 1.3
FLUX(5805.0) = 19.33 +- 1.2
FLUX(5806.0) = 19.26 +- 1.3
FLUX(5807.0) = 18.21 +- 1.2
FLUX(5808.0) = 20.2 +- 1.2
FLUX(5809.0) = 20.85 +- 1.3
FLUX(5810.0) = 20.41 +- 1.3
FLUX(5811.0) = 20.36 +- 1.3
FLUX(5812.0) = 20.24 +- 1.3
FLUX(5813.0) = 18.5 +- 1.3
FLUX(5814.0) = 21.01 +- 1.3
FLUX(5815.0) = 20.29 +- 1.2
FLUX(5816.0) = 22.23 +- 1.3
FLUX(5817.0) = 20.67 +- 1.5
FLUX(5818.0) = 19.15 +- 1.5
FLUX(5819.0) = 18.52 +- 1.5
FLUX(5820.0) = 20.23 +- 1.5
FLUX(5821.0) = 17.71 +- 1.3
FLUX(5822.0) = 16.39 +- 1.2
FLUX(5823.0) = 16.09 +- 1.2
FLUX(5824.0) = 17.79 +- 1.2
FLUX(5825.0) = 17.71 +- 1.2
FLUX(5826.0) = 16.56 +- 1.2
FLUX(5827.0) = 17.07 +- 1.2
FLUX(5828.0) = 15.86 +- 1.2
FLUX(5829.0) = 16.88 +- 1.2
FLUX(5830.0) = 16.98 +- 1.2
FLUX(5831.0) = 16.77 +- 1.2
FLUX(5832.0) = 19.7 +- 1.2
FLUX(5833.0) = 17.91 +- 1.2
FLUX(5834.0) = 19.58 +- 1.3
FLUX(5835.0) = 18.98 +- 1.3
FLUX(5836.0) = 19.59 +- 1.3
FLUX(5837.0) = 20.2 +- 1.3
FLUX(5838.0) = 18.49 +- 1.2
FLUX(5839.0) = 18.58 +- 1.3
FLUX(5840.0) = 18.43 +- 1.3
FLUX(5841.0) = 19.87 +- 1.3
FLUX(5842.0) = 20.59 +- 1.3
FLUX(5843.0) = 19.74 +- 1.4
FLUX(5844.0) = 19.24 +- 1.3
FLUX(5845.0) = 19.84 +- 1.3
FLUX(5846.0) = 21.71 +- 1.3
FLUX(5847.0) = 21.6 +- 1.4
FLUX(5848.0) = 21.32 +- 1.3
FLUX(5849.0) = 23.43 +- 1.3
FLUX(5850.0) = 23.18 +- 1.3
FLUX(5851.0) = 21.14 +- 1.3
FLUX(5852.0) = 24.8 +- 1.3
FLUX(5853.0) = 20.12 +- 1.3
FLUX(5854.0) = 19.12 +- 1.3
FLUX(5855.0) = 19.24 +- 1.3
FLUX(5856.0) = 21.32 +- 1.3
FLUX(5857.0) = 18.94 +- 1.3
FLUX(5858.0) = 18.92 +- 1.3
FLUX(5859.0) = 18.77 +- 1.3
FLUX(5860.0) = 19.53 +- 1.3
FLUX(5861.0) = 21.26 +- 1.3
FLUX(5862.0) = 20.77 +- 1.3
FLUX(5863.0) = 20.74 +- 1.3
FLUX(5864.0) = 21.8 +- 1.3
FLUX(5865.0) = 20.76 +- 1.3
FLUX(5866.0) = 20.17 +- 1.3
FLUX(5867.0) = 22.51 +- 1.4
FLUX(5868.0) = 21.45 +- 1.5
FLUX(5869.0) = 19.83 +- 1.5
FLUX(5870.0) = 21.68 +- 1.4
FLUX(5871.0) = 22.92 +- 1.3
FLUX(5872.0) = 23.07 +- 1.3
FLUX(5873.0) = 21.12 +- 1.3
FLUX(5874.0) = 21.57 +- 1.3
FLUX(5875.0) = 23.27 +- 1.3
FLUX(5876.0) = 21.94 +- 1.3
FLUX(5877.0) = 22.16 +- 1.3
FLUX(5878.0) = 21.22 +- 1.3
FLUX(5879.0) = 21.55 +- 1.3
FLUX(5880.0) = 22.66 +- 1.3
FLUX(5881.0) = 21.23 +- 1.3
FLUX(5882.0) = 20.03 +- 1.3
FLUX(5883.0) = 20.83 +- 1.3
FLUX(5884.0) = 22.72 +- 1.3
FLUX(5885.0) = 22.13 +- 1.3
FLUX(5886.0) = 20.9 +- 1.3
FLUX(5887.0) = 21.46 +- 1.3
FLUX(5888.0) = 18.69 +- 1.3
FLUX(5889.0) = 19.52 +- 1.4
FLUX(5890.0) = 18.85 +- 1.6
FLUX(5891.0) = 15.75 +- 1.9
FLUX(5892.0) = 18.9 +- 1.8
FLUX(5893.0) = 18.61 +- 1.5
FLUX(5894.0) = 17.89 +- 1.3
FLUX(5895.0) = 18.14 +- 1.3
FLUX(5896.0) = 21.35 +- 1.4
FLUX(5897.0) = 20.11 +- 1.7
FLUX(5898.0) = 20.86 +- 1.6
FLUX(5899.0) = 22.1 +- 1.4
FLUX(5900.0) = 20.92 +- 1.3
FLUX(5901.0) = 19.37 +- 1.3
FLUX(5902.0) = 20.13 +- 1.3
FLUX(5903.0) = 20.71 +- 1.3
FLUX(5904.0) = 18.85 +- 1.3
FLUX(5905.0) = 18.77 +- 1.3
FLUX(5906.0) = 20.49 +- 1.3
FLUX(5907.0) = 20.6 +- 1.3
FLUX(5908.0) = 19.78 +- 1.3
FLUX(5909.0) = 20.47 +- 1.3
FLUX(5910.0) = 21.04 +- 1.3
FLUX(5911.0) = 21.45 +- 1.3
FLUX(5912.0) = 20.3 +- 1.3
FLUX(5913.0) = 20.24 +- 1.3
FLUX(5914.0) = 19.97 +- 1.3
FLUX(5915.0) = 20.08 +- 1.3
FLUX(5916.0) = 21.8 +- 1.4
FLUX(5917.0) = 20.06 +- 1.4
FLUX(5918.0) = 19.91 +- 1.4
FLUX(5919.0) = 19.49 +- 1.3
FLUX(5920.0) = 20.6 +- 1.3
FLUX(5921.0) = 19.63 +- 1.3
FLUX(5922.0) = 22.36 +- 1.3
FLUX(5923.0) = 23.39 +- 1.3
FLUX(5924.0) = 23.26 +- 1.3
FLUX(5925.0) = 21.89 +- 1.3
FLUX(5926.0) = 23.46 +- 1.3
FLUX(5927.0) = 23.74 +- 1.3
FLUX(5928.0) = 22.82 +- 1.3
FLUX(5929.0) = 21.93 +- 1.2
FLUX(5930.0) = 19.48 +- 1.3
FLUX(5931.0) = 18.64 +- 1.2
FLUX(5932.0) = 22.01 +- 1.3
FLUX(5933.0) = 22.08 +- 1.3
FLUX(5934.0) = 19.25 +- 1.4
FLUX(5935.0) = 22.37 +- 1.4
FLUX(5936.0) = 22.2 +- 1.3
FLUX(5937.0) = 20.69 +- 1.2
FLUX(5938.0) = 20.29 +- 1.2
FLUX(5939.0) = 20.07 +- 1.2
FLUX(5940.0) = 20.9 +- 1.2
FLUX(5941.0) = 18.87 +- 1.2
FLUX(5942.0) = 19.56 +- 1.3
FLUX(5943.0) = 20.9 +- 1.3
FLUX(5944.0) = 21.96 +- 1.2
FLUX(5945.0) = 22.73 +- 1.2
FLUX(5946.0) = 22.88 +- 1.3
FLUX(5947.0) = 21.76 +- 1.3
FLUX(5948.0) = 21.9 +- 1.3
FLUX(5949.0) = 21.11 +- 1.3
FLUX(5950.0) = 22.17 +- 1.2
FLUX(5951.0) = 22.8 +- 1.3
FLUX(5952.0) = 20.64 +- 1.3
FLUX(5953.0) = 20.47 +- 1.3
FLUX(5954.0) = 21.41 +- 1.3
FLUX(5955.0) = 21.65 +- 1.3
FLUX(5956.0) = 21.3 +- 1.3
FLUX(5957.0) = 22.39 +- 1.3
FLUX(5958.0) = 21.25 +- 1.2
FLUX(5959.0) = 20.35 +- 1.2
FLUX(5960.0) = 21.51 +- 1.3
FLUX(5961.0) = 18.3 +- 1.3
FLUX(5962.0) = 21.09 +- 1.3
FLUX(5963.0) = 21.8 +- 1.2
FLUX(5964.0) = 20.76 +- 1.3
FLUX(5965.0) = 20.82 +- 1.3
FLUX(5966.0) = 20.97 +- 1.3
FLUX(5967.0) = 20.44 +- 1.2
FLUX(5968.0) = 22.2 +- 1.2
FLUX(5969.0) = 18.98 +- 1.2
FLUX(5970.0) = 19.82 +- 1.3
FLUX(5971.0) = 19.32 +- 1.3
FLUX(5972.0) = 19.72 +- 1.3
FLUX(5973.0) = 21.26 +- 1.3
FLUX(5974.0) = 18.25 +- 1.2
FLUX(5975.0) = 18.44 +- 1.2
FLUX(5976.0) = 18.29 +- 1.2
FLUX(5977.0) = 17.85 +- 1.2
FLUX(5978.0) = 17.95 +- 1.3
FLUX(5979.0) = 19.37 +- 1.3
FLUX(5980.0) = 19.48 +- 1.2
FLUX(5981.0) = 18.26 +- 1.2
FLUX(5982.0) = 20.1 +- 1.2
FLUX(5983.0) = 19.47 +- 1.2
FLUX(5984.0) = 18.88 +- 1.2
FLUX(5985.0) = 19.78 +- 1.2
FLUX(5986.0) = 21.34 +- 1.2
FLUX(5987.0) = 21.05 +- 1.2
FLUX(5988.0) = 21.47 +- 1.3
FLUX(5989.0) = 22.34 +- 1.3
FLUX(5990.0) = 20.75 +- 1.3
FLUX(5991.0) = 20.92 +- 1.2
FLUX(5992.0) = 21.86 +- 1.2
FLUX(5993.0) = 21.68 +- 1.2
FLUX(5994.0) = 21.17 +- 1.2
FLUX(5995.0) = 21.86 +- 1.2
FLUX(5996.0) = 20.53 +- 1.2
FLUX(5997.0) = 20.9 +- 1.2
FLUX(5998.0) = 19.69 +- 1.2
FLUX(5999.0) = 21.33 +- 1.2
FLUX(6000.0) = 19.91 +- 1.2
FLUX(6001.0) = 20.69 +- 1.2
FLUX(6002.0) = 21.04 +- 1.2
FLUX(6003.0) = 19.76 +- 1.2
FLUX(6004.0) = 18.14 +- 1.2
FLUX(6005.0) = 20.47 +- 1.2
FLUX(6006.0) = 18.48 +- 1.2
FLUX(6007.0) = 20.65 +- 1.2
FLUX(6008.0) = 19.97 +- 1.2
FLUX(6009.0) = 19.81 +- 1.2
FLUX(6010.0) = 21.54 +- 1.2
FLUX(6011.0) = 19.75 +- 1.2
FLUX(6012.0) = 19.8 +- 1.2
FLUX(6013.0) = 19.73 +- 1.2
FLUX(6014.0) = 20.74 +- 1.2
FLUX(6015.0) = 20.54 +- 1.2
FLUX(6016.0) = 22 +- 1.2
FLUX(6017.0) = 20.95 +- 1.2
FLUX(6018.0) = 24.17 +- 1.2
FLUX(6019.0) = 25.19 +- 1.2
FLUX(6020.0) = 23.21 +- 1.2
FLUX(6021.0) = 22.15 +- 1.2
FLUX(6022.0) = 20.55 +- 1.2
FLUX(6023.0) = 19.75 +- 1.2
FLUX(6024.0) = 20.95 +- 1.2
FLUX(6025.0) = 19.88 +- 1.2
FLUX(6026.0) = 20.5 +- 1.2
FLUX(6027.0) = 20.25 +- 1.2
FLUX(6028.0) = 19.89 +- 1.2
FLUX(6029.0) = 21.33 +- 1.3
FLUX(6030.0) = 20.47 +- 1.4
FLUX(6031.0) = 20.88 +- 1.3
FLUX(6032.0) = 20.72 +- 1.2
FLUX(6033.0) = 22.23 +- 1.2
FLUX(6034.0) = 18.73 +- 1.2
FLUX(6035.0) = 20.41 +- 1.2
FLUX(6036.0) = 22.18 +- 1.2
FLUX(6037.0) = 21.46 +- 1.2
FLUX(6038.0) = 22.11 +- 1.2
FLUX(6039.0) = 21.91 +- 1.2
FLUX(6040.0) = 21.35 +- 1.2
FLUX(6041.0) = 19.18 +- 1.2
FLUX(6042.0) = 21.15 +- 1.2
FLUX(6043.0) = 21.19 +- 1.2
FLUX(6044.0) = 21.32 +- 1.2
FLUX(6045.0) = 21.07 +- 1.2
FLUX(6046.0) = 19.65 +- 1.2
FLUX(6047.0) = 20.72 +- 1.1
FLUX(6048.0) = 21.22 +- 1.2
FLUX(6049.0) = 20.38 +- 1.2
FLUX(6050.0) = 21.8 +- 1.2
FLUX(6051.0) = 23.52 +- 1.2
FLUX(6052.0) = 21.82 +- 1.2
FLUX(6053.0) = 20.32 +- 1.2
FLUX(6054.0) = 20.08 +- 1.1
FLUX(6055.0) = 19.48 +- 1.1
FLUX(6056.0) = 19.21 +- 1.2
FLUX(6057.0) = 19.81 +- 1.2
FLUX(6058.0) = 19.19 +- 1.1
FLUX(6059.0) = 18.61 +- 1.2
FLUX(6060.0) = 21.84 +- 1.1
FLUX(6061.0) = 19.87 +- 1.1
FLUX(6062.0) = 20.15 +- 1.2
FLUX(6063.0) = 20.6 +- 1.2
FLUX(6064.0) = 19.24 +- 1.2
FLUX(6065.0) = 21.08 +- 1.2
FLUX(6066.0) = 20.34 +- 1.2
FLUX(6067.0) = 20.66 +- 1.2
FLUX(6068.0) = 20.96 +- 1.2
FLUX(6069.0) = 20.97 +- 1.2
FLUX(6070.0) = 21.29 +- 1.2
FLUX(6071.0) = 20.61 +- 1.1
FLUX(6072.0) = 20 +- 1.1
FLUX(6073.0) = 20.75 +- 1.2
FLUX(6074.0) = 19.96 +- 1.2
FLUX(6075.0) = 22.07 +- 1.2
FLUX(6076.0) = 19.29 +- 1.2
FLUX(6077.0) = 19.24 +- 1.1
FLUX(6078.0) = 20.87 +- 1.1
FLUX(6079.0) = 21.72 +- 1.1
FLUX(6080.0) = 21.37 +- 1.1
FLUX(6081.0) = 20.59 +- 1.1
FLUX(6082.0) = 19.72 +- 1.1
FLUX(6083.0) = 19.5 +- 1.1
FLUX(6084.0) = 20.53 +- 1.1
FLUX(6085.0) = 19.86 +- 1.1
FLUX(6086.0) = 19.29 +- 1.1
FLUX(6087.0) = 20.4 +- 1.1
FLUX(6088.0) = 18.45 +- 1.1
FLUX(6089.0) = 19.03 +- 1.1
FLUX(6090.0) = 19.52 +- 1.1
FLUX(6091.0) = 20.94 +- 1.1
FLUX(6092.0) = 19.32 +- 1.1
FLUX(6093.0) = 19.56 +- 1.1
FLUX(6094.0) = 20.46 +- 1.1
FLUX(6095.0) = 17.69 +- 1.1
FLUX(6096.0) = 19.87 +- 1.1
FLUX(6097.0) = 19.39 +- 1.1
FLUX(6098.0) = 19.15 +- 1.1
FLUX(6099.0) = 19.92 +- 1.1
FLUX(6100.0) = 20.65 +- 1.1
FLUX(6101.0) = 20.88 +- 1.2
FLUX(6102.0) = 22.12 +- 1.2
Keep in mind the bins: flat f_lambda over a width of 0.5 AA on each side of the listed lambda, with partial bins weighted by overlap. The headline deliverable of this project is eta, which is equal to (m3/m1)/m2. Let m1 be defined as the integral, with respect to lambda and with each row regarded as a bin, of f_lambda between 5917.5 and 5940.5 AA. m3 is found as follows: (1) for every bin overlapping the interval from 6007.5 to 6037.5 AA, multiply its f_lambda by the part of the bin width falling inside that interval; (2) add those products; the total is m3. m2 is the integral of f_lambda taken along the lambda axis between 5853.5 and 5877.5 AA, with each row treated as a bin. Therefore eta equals 0.0026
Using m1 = 490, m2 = 503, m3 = 630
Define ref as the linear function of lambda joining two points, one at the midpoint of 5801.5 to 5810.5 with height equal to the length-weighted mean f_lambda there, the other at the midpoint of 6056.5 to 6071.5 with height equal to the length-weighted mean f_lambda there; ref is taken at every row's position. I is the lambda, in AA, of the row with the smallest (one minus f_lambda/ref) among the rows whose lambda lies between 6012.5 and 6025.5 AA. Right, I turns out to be 6019.0 AA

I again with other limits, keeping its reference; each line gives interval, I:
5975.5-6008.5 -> 5989.0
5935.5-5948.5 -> 5946.0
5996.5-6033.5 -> 6019.0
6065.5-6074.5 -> 6070.0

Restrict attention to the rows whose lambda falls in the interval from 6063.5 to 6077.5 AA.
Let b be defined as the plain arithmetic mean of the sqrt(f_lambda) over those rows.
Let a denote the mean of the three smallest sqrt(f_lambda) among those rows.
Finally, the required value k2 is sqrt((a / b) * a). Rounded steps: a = 4.39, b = 4.52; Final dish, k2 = 2.06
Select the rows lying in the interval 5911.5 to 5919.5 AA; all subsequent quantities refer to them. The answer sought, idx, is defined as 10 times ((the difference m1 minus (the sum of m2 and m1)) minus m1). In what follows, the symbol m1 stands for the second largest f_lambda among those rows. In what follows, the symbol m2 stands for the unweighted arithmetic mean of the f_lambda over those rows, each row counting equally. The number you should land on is -405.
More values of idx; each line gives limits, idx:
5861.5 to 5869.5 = -428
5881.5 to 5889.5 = -429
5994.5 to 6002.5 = -421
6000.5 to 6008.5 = -406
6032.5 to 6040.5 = -435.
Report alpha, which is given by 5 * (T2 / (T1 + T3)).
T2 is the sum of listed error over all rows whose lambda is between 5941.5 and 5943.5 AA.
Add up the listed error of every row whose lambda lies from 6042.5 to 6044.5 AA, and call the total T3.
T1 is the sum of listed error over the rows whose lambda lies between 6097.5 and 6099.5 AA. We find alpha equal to 2.83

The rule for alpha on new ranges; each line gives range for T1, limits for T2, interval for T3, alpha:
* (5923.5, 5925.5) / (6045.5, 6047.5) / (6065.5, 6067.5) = 2.30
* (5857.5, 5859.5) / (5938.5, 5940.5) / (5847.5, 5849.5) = 2.31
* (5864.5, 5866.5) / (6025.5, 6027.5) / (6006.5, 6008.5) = 2.40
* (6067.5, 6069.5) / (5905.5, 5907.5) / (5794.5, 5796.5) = 2.60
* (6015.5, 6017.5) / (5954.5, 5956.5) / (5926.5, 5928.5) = 2.60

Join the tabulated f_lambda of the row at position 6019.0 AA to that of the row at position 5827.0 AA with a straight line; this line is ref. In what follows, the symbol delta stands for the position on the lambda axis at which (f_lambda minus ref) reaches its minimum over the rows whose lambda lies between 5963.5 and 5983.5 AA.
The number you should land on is 5977.0 AA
